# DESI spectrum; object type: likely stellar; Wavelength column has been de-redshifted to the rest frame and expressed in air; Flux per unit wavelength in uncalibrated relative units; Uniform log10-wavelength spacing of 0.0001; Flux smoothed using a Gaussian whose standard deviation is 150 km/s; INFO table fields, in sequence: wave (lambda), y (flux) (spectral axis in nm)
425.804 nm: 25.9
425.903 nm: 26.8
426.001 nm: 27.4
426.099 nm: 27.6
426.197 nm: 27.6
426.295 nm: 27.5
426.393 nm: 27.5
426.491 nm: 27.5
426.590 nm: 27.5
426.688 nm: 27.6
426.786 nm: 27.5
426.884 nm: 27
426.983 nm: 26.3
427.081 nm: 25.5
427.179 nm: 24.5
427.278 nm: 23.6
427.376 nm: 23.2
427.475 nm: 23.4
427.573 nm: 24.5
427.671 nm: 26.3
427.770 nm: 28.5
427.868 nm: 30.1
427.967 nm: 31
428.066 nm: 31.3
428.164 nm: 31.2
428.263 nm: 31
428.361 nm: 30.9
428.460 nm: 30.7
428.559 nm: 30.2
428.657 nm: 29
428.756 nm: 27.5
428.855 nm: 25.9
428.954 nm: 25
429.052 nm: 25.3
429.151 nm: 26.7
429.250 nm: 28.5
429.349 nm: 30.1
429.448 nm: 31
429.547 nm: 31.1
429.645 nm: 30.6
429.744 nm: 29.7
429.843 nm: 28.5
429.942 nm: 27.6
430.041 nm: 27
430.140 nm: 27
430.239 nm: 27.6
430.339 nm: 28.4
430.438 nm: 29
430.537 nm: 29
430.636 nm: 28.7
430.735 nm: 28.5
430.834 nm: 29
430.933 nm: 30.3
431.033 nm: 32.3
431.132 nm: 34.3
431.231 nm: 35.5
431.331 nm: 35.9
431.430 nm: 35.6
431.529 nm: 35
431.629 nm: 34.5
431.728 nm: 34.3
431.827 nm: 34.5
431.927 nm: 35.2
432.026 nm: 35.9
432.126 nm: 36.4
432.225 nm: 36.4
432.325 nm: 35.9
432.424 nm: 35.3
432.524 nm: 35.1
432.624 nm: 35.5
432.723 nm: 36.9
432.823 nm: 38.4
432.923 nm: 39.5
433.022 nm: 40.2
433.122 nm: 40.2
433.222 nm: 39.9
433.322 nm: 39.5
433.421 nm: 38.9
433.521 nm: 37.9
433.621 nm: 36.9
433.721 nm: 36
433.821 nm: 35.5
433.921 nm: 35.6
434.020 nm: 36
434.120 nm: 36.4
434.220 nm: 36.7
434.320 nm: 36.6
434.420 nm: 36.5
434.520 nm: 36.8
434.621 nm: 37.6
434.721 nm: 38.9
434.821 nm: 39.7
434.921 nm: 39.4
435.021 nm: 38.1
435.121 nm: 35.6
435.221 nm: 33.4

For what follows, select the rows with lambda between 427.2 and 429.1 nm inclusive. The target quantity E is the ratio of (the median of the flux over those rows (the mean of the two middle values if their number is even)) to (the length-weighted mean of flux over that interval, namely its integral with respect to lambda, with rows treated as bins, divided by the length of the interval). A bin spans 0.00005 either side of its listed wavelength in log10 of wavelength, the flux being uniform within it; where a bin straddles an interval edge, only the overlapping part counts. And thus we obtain 1.026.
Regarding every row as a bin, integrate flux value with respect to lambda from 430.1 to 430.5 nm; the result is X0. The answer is 11.2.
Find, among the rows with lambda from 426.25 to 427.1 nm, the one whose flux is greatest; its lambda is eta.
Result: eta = 426.688 nm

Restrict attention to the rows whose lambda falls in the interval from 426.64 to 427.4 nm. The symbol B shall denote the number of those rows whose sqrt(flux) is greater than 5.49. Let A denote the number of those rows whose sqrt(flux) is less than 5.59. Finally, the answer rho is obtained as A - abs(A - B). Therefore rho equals 0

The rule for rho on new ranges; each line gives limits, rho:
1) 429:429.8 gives 3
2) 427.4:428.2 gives 3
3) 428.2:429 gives 4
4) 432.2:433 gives -8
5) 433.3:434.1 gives -8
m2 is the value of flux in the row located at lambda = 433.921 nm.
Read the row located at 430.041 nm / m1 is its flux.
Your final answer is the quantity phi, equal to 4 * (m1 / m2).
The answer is 3.03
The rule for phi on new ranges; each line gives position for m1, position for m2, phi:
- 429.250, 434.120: 3.13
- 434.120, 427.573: 5.94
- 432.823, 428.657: 5.30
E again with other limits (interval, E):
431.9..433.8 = 0.988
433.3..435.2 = 0.989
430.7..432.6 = 1.024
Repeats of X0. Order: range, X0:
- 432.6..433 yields 15.2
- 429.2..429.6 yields 12.1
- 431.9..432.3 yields 14.4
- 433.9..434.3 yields 14.5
